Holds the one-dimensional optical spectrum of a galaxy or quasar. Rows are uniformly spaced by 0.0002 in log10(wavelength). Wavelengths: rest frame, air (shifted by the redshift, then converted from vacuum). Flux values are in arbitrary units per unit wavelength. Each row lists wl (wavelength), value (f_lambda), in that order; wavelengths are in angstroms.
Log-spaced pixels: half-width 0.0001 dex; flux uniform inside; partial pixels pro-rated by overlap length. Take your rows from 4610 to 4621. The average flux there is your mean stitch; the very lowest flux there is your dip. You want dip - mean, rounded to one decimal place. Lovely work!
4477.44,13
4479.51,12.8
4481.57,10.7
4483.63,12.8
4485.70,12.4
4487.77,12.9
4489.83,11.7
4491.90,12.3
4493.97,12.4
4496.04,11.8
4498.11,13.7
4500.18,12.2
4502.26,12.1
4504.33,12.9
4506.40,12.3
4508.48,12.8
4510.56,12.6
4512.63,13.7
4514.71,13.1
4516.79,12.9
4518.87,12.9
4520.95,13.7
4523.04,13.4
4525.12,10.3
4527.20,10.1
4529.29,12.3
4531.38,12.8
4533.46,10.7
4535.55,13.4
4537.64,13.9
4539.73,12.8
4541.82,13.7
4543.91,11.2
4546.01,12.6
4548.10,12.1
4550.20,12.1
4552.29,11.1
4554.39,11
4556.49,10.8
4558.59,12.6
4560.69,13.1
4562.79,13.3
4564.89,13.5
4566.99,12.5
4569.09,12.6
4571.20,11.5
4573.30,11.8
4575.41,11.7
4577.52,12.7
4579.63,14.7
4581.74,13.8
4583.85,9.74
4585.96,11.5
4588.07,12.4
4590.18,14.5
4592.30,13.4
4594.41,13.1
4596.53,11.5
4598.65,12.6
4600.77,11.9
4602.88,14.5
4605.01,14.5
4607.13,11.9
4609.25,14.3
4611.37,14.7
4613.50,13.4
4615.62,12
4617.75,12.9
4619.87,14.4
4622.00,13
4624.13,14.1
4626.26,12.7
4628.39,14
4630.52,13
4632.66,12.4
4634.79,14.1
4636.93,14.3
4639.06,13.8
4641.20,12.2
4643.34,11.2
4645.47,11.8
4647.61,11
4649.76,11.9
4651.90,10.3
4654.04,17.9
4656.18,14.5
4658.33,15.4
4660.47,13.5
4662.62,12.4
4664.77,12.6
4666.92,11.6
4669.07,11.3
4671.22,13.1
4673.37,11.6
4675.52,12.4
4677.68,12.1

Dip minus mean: -1.5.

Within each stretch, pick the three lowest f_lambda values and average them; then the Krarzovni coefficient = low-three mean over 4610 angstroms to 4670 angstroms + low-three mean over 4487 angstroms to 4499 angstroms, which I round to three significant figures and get 22.8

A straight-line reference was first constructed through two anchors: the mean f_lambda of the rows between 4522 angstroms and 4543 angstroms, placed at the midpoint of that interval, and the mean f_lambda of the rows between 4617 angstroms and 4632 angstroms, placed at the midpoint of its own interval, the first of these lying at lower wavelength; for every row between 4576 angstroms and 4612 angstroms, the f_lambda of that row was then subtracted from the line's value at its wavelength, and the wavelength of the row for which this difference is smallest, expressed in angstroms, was 4579.63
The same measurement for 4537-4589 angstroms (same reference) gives 4579.63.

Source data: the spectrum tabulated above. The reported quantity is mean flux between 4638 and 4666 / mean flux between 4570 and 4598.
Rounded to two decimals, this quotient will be 1.04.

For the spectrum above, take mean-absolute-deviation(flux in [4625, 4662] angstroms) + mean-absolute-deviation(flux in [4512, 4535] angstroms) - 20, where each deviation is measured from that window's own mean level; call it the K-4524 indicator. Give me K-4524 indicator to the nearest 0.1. -17.5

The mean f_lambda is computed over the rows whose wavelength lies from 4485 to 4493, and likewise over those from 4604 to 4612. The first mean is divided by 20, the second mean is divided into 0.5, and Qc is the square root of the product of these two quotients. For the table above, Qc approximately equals 0.149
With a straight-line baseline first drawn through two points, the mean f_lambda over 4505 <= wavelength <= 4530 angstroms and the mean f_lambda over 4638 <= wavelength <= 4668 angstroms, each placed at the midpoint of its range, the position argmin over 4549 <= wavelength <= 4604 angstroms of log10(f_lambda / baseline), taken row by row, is 4583.85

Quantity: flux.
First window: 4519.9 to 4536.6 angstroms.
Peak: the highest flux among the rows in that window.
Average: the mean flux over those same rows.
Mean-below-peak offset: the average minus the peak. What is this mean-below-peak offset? -1.6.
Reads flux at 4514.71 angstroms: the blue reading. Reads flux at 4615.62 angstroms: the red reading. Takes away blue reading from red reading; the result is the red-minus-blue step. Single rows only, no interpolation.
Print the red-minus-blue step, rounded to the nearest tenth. -1.1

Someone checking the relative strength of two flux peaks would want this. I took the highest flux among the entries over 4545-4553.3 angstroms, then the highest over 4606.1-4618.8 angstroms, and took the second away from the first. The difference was -2.10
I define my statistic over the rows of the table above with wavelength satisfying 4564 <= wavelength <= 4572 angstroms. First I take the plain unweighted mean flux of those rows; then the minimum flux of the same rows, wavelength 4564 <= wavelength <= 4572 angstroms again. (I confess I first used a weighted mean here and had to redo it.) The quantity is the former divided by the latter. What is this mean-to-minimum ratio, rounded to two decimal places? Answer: 1.09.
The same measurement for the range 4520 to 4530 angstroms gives 1.18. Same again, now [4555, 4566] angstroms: 1.17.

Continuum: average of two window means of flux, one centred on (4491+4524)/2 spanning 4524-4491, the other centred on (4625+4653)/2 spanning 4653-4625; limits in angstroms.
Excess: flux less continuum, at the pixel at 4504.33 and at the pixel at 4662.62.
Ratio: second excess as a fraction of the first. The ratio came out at -1.1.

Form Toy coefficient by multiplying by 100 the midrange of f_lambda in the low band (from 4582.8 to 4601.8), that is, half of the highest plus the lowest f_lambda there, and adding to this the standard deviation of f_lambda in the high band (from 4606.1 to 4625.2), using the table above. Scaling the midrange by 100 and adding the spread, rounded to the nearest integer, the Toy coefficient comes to 1213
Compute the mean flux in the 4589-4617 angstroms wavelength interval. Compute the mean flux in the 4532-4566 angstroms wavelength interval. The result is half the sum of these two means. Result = 12.8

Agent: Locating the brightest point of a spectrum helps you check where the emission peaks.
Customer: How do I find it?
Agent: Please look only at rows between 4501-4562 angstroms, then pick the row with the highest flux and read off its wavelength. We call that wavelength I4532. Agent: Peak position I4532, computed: 4537.64 angstroms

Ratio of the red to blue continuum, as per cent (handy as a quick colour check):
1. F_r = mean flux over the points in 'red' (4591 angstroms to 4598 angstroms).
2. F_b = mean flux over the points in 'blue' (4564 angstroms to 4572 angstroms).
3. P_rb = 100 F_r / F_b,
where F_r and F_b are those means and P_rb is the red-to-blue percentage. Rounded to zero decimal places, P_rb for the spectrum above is 101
